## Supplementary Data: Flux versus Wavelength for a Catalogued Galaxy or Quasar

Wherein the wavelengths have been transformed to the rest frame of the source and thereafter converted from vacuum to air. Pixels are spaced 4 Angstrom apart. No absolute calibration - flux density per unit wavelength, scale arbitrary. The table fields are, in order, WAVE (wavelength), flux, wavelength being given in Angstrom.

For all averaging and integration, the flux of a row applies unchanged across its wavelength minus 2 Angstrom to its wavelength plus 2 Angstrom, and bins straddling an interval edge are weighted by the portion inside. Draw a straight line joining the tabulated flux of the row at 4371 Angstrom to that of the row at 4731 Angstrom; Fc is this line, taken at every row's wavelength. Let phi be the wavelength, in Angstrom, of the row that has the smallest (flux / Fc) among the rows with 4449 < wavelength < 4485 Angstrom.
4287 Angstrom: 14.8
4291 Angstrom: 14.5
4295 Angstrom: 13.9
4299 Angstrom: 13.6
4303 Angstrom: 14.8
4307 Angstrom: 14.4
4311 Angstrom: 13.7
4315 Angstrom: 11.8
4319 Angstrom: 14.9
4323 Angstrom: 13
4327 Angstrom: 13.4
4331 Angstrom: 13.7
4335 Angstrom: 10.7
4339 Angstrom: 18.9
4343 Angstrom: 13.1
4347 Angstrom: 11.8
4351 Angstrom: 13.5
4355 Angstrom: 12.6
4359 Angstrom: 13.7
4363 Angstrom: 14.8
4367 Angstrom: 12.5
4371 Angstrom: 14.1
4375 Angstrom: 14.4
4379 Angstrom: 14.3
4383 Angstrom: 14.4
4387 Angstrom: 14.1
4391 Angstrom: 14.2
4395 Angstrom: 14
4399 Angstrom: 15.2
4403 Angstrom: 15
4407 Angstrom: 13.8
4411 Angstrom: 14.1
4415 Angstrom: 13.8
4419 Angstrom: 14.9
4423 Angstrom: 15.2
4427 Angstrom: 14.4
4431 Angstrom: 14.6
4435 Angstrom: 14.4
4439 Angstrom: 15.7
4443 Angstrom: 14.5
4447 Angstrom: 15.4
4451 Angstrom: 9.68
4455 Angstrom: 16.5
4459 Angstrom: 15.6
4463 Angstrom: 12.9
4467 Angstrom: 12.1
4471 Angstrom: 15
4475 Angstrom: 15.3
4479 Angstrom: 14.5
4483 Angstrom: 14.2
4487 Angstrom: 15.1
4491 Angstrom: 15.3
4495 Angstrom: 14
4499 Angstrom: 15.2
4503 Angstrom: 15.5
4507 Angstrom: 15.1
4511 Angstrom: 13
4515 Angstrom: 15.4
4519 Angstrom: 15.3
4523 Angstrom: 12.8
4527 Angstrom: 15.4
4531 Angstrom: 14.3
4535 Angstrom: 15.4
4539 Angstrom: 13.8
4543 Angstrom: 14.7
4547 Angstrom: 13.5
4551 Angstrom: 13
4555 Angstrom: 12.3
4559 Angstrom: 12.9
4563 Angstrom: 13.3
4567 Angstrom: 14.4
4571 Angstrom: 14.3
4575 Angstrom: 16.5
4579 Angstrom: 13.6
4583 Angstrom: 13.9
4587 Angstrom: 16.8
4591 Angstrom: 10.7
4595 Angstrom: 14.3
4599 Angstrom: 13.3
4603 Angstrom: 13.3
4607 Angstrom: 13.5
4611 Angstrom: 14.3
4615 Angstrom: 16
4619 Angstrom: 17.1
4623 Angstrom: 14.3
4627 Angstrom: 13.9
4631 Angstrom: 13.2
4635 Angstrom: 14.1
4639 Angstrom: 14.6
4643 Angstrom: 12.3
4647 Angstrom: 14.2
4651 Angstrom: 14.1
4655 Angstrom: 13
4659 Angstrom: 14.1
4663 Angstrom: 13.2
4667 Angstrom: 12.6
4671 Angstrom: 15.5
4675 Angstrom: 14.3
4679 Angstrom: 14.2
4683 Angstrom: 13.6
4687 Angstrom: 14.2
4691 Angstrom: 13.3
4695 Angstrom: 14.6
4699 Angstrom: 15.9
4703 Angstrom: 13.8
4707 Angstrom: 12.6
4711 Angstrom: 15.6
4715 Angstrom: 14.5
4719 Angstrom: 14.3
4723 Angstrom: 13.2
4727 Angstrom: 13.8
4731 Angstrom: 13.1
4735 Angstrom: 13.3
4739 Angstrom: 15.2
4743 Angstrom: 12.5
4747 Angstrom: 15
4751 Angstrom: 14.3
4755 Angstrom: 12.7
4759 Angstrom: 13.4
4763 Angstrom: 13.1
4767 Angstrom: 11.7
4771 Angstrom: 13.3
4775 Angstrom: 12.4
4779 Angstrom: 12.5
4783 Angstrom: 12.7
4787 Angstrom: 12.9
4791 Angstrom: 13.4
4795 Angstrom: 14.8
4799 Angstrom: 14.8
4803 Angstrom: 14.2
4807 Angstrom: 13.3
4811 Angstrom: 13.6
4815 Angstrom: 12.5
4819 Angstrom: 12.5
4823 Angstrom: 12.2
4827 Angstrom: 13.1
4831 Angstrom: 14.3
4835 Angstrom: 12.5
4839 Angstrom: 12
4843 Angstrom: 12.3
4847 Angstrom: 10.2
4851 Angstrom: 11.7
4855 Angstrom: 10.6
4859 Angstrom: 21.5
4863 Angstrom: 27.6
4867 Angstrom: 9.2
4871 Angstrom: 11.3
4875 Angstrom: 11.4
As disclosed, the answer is 4451 Angstrom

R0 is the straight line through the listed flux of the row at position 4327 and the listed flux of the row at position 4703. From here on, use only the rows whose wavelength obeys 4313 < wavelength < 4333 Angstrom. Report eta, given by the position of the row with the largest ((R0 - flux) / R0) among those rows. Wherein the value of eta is 4315 Angstrom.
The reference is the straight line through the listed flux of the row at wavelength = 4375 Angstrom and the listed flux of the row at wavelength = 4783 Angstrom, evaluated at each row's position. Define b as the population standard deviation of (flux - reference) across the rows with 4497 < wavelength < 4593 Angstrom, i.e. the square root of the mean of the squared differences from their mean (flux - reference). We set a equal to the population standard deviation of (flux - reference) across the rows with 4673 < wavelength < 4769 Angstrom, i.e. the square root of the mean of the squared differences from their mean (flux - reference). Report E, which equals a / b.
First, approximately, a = 1.0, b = 1.4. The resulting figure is 0.7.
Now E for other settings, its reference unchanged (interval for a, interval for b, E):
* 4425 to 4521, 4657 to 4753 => 1.5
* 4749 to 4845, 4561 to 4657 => 0.6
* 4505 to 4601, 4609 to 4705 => 1.3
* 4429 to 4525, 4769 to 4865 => 0.4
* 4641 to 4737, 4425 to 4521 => 0.7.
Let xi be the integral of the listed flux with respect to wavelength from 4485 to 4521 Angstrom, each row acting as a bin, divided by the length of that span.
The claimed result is 14.9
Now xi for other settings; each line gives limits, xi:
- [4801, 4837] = 13.1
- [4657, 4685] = 13.9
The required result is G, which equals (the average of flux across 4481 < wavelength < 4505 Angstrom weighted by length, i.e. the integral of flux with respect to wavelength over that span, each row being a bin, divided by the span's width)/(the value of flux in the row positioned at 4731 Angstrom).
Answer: 1.14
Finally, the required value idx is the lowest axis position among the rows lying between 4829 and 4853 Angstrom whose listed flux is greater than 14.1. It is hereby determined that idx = 4831 Angstrom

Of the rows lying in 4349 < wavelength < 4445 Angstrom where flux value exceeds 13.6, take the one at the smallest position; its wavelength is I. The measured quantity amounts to 4359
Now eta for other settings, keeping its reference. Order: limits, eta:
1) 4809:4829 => 4823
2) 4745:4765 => 4755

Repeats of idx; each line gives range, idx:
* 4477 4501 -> 4479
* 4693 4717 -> 4695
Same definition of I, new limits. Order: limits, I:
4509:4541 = 4515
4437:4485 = 4439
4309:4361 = 4311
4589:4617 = 4595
